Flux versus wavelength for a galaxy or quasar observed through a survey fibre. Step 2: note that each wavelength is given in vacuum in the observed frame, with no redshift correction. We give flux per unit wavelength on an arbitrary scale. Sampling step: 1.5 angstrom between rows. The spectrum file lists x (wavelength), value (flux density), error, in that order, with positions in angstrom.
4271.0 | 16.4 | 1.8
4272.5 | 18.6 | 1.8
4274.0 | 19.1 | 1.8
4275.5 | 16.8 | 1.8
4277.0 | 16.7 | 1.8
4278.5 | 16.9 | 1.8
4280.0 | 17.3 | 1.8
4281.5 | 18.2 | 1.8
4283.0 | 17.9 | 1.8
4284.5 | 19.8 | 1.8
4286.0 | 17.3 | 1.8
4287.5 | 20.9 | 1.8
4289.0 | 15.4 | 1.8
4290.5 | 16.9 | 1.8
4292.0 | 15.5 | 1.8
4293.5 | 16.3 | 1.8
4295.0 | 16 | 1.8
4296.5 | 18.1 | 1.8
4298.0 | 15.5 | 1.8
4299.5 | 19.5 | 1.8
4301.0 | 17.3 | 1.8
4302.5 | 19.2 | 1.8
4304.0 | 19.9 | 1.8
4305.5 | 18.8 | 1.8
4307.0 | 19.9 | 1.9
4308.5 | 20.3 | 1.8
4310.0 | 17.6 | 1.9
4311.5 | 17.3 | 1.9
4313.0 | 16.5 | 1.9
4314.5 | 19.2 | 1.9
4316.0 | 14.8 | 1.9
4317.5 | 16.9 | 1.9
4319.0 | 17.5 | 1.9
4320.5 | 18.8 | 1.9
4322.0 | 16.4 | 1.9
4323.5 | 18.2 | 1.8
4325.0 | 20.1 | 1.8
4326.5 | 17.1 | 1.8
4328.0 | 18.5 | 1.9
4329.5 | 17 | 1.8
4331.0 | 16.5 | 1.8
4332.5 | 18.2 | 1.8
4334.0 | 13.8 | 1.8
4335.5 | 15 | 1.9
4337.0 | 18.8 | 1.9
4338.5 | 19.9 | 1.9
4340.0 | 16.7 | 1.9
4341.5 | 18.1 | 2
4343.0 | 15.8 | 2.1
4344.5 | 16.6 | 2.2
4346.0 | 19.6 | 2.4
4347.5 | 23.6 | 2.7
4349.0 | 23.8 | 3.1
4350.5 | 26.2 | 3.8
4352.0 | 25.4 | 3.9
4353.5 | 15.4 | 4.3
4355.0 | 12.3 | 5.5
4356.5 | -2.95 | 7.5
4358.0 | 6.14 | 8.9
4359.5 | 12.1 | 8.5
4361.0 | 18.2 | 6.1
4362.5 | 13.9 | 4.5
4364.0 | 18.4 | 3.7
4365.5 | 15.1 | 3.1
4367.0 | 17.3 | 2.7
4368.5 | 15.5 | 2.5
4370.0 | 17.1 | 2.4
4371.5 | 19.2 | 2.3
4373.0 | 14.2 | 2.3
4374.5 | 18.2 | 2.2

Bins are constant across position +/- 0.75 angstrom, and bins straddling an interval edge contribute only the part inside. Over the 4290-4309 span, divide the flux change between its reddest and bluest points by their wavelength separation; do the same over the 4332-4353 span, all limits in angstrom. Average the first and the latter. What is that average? 0.28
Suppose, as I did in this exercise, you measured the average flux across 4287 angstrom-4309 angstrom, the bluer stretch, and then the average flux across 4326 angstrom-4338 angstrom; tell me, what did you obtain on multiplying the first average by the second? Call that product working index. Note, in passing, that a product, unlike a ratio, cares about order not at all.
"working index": 303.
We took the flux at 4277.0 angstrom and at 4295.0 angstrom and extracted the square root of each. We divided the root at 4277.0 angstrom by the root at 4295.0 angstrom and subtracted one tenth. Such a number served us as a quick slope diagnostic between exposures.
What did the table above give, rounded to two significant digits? 0.92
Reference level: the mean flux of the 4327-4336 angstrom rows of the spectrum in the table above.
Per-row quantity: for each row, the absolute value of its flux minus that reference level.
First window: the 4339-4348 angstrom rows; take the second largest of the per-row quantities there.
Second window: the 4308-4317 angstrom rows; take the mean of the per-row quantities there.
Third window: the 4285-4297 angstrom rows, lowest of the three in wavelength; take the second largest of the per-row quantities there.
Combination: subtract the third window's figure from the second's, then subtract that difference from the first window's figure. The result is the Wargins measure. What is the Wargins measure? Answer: 3.0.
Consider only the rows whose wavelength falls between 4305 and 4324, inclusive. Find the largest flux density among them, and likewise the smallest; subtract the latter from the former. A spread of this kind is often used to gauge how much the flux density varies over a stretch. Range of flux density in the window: 5.5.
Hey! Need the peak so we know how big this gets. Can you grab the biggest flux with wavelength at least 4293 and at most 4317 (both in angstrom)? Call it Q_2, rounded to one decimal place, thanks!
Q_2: 20.3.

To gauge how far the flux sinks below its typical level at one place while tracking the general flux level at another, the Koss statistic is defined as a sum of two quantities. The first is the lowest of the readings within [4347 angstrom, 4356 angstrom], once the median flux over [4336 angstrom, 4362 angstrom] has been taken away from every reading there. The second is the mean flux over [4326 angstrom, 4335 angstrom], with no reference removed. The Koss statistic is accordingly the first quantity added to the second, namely 11.0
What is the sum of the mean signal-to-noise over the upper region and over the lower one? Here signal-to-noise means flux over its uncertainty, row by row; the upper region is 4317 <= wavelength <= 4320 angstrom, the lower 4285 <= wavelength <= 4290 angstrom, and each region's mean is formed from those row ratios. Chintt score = 19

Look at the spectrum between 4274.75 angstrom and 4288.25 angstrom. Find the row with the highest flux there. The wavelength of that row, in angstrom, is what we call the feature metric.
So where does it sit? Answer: 4287.5 angstrom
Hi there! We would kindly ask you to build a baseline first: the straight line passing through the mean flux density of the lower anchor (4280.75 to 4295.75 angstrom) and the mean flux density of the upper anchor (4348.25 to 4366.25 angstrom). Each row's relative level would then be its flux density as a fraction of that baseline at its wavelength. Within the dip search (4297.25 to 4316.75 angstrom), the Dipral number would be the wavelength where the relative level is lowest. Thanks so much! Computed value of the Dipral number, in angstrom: 4316.0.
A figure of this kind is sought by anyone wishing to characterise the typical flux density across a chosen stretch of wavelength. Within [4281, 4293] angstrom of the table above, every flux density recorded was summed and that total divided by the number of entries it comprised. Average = 17.7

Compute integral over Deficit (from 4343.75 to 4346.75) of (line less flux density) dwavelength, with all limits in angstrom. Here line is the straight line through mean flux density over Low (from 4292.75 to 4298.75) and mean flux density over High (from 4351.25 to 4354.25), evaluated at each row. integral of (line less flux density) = 5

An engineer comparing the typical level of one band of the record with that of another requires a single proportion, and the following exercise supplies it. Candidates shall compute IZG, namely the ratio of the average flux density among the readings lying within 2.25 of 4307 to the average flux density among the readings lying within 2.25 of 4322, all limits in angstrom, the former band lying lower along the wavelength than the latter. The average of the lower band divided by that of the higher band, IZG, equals 1.10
